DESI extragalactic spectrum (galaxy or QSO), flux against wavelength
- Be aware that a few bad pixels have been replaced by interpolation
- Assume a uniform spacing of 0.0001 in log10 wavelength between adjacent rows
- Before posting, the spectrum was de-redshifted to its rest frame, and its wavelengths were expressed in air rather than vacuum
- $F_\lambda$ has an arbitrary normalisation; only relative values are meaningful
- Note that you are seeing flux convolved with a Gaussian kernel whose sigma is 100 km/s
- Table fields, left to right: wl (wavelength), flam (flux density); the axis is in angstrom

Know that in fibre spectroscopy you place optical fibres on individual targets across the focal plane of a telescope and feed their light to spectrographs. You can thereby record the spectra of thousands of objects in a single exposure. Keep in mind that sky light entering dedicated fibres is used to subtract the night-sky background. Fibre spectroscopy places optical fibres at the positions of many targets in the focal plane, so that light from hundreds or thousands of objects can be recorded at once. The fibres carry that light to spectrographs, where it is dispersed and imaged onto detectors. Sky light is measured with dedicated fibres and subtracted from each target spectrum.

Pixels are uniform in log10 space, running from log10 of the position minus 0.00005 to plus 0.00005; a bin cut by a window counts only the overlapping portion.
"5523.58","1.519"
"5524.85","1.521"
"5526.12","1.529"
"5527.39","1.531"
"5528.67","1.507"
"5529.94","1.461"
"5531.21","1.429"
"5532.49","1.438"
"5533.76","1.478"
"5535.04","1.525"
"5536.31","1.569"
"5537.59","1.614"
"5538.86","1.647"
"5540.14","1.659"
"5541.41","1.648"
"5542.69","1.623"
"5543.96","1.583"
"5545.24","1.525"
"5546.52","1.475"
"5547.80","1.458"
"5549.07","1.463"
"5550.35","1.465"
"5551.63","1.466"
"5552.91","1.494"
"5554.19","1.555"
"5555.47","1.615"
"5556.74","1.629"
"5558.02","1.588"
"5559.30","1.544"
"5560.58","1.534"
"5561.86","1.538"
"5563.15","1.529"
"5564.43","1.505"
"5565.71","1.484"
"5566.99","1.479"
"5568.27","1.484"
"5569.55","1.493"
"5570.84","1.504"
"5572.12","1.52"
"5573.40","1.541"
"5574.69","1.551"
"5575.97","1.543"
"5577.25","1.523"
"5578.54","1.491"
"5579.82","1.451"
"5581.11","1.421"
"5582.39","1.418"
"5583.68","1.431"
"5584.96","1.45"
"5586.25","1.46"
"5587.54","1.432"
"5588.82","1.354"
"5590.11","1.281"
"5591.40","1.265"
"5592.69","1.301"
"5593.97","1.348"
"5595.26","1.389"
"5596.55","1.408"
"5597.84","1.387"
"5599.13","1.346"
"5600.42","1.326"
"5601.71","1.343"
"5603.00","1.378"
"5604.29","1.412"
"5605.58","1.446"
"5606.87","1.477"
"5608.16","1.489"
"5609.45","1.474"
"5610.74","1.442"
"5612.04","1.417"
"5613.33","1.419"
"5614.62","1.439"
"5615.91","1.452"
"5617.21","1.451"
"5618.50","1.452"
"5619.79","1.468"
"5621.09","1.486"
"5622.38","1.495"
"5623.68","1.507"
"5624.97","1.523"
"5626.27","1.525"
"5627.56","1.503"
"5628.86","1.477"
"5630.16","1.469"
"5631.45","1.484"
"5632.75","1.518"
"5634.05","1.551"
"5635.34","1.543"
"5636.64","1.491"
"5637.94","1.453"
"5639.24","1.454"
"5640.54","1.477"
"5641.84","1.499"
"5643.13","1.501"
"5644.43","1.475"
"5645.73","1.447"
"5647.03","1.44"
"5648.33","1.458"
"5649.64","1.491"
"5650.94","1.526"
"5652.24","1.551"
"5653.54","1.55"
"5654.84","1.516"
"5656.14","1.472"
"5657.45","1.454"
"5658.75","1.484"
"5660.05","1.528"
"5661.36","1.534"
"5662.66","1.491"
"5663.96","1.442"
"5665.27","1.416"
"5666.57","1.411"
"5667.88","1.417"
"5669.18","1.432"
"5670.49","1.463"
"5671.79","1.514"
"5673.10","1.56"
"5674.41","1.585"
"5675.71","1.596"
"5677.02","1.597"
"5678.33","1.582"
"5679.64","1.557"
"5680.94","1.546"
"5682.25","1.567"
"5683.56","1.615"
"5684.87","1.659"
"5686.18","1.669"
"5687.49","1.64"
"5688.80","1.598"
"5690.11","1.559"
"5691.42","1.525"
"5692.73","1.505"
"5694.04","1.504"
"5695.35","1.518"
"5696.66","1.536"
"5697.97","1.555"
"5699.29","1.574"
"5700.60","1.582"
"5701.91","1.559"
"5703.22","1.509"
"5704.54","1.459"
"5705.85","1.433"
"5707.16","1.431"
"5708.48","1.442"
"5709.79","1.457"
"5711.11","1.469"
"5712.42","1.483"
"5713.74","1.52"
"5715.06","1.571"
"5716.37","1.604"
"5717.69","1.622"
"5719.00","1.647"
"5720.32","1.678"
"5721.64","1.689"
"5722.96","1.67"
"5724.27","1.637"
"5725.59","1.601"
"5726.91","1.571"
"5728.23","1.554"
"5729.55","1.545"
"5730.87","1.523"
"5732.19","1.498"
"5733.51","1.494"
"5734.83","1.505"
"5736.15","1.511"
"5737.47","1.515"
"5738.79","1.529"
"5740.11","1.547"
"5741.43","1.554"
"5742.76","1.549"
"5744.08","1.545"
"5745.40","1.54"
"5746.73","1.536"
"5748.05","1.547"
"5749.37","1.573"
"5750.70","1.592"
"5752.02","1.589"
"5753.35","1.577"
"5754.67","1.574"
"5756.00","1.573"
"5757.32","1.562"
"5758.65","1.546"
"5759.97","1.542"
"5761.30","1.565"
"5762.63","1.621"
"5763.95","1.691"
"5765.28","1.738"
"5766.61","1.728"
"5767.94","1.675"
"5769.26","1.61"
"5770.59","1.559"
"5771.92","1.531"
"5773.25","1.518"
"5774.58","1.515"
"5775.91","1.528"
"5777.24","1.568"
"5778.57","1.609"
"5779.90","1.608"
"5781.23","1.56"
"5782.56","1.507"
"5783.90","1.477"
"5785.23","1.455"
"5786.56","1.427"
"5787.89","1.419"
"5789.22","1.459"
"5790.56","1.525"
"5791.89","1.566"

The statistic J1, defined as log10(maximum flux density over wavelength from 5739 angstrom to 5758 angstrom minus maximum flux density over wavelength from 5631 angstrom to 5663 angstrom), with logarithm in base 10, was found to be -1.4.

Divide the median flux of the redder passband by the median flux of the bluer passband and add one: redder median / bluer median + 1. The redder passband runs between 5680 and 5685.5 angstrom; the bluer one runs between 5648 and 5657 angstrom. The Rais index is 2.05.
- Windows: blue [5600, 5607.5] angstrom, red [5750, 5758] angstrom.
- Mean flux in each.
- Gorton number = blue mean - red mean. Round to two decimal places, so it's -0.18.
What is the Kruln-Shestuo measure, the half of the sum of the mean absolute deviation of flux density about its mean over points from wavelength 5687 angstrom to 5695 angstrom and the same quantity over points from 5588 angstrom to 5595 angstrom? 0.038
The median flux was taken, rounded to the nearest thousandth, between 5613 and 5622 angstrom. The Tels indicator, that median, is 1.452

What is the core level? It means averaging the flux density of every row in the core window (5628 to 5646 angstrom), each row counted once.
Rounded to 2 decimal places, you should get 1.49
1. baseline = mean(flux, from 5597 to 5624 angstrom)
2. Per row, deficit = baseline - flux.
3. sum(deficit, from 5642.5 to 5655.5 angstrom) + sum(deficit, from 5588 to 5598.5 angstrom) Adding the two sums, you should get 0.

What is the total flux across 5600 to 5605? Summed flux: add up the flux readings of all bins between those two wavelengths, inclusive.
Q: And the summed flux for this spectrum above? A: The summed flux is 5.5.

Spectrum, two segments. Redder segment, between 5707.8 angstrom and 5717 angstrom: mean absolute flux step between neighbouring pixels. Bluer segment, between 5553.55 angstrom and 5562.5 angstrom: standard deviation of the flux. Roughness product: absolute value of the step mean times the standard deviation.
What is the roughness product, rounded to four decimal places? 0.0010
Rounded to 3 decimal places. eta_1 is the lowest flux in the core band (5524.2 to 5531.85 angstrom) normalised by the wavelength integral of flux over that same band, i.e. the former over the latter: 0.125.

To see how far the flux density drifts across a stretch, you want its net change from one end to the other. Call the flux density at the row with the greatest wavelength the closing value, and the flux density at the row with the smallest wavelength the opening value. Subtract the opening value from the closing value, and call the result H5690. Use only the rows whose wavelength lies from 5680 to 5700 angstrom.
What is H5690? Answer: 0.028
